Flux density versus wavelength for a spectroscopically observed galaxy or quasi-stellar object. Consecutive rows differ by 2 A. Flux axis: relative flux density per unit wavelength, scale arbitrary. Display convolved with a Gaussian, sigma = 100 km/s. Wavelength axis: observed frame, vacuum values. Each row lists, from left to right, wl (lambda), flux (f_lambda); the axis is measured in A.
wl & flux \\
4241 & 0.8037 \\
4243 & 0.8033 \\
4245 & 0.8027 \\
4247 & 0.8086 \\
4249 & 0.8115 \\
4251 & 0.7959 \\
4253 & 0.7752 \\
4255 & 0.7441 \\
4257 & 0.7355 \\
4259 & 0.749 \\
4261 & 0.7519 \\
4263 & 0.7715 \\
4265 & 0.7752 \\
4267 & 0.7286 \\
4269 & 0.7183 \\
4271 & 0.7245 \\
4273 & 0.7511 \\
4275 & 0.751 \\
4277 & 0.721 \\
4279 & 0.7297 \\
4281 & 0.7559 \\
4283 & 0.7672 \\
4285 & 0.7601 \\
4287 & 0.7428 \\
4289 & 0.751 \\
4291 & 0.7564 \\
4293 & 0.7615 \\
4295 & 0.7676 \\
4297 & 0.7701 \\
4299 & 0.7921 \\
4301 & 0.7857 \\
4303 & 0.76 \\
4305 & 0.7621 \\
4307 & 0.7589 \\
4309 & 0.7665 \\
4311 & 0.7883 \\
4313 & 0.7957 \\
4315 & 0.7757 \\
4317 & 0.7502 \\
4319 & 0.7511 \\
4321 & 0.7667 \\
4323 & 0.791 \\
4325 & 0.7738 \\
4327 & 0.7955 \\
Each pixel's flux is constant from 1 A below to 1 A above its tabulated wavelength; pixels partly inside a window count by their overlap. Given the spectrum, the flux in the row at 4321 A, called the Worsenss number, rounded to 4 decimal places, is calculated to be 0.7667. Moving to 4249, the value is 0.8115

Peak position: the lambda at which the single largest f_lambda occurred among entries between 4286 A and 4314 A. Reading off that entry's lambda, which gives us 4313 A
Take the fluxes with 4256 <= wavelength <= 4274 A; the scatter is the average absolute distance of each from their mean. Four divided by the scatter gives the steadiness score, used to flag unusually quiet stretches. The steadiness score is 245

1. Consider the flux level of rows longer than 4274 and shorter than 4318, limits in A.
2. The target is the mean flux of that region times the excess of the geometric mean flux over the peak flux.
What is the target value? -0.026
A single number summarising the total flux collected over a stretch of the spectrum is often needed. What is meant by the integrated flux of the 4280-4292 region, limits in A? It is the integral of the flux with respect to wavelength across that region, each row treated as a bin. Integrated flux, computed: 9.07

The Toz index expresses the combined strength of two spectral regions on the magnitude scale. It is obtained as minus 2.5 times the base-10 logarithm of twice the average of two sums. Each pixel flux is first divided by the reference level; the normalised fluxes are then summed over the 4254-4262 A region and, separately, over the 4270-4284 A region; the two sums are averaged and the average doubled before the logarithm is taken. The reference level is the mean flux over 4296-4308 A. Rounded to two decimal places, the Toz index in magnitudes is -2.56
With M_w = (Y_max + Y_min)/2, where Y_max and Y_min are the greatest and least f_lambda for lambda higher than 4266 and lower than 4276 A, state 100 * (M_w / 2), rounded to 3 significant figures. 36.7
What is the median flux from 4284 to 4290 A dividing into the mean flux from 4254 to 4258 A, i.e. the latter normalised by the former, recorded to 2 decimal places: 0.99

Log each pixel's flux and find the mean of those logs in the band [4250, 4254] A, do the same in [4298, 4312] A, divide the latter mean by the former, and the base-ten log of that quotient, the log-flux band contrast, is 0.03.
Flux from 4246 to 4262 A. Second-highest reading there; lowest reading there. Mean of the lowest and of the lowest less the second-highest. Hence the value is 0.331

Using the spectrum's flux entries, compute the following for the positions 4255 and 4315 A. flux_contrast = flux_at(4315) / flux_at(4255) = 1.04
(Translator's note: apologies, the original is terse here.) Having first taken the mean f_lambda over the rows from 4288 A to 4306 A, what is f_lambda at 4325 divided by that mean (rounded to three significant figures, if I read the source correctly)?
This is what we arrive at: 1.01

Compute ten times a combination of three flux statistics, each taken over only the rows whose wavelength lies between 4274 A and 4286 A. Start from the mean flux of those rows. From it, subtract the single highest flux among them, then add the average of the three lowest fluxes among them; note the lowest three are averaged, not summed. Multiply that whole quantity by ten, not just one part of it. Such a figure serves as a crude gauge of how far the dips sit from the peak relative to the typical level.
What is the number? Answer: 7.14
